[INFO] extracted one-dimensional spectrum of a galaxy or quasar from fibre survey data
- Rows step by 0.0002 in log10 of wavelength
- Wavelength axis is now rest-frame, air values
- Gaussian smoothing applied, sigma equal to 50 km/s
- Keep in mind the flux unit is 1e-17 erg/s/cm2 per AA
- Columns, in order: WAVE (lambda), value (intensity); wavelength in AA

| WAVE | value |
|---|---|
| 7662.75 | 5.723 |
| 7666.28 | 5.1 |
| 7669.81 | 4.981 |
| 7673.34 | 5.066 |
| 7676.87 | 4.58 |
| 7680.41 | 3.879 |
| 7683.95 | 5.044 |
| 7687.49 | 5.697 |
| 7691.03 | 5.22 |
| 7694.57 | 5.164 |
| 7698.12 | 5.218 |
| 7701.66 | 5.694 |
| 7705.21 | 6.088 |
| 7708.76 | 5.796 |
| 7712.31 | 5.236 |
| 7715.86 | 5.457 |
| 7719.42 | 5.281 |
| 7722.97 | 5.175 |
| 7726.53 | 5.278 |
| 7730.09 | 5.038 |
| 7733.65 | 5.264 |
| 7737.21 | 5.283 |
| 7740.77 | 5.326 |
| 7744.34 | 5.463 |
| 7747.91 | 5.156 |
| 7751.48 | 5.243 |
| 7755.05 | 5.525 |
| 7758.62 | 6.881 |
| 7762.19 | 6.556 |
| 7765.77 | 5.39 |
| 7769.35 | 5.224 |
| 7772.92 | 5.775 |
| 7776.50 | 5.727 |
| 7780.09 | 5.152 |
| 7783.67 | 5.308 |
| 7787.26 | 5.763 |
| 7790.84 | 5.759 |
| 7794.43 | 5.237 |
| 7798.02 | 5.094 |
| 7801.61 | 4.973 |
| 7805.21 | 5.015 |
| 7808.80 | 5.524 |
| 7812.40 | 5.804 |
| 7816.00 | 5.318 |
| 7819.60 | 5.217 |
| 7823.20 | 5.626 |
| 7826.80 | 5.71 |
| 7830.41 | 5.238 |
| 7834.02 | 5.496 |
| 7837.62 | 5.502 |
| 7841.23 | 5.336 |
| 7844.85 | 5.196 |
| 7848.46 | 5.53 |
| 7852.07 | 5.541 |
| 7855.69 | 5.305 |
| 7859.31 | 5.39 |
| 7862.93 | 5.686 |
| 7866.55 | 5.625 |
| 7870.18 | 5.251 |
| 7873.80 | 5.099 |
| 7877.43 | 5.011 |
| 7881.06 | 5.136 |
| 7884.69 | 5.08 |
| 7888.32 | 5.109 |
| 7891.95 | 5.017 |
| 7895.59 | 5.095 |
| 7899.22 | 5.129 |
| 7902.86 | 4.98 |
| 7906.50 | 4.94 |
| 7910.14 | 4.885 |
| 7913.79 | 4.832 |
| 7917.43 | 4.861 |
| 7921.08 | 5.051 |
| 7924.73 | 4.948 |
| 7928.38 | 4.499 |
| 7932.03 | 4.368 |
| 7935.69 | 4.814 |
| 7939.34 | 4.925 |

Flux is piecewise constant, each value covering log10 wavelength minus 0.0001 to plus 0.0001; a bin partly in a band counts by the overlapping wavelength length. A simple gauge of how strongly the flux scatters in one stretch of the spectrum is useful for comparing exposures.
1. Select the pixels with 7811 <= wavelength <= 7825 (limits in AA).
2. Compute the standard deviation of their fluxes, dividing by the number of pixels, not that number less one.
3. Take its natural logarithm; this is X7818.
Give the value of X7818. -1.4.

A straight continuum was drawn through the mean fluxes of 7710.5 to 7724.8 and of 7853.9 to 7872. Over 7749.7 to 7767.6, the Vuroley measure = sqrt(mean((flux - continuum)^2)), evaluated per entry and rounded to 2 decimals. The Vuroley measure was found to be 0.89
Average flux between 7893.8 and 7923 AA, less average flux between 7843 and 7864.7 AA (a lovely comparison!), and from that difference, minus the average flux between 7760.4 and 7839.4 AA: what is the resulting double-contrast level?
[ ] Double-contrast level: -5.9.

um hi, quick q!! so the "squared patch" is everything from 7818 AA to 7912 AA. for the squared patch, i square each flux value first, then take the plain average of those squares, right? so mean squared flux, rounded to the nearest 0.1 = 27.9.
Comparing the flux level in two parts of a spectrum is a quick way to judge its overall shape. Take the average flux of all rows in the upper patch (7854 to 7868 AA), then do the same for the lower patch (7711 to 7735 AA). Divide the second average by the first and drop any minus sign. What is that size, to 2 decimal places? 0.95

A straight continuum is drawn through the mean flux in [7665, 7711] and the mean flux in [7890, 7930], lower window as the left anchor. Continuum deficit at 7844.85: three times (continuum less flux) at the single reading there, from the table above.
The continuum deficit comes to -0.56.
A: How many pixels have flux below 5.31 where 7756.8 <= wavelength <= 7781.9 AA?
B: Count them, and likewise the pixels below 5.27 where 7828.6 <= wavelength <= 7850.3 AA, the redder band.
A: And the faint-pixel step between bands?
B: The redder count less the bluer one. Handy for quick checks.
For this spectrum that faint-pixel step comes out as 0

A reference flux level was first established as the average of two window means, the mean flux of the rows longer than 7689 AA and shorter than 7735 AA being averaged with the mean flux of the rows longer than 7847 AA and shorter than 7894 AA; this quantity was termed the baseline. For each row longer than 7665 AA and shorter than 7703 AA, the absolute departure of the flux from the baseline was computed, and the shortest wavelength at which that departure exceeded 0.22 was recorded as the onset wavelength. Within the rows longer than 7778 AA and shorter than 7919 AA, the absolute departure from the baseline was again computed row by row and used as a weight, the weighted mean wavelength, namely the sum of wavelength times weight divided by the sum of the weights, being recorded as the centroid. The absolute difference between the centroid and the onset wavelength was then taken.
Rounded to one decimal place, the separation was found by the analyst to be 188.6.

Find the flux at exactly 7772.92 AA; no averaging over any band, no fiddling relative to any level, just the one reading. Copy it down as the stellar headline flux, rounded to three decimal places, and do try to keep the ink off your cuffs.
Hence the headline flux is 5.775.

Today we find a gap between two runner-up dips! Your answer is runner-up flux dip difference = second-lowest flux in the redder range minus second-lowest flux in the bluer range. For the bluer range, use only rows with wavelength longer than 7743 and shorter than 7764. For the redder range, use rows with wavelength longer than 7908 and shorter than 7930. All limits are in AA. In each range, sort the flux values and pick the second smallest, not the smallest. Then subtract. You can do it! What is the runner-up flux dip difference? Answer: -0.41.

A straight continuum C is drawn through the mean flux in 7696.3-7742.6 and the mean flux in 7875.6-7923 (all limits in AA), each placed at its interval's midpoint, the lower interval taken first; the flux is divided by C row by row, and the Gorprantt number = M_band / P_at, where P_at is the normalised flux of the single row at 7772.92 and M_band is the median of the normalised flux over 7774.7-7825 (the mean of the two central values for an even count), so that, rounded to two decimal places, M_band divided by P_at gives 0.93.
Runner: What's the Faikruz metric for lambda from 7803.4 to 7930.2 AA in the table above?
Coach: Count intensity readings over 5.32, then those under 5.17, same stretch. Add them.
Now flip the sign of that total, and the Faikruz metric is -29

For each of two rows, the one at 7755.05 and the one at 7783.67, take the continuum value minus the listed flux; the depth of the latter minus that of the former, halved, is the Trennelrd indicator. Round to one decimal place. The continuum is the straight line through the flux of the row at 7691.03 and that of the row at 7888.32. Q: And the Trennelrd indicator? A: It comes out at 0.1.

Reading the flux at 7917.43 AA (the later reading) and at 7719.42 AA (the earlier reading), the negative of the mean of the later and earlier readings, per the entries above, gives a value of -5.07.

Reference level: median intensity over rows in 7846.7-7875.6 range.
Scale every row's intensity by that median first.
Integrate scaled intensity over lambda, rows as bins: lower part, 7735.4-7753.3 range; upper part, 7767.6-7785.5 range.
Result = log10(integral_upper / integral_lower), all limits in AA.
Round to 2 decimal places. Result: 0.01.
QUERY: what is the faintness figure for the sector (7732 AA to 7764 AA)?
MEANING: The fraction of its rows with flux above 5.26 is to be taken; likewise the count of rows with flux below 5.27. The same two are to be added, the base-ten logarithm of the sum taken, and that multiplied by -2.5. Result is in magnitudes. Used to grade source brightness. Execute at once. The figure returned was -1.4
